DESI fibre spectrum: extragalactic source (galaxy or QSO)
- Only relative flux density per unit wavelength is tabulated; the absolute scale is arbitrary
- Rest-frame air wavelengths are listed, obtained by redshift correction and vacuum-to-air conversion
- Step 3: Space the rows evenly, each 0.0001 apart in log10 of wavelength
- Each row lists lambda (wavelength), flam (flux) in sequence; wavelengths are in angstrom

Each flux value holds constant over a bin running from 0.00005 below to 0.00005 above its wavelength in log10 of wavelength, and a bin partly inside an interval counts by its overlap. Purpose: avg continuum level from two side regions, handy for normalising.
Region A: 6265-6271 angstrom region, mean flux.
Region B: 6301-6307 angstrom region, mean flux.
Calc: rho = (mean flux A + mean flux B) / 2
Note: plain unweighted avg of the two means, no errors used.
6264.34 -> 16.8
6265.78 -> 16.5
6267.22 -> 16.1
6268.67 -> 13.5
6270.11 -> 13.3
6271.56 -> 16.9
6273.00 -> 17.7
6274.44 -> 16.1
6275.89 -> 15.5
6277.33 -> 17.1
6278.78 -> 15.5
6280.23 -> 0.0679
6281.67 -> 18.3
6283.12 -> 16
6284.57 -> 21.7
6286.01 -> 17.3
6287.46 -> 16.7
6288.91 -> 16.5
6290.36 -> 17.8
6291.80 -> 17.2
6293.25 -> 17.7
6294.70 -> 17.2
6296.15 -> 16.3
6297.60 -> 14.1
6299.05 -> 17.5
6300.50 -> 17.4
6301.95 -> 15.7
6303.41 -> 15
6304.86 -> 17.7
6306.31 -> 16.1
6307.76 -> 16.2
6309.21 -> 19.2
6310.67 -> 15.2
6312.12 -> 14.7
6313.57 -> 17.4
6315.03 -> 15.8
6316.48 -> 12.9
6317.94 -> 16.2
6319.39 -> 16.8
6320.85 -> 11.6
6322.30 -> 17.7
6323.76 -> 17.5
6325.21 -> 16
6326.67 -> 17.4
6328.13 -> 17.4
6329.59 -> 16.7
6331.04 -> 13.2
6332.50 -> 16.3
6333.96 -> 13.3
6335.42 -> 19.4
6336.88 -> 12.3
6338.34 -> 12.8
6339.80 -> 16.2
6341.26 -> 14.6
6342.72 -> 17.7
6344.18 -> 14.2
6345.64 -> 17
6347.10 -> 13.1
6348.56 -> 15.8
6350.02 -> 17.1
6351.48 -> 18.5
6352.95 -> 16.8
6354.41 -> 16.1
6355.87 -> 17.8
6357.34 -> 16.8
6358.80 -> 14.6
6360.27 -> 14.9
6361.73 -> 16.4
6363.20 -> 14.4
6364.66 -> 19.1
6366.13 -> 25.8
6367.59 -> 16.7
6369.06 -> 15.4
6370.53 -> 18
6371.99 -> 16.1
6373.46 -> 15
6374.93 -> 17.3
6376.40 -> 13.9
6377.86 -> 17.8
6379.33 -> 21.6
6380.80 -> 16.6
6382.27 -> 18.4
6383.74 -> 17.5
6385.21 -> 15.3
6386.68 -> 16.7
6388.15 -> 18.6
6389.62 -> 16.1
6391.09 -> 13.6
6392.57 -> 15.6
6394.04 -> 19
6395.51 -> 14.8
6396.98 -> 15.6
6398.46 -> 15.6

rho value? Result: 15.5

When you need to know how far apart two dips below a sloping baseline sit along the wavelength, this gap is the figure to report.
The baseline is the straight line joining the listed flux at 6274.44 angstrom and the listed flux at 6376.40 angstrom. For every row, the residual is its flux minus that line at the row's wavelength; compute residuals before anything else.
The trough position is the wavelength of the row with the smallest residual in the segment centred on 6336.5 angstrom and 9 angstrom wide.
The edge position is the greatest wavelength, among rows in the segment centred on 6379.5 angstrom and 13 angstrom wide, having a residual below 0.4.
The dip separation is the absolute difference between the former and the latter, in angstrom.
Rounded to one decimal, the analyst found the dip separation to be 39.5 angstrom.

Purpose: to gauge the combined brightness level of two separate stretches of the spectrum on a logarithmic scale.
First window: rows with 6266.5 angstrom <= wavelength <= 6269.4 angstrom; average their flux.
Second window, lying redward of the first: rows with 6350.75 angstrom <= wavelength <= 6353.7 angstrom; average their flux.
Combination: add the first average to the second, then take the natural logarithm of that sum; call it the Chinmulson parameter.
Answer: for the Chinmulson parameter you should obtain 3.48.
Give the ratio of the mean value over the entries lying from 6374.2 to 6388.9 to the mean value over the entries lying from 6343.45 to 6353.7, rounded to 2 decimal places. 1.08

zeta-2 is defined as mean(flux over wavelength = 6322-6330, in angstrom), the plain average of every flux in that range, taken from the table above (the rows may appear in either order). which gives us 17.1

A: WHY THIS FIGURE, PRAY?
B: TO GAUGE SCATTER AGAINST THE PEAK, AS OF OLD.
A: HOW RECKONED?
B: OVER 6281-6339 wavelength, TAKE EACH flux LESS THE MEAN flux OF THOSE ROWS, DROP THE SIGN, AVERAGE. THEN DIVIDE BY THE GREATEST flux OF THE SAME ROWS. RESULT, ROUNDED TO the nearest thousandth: 0.069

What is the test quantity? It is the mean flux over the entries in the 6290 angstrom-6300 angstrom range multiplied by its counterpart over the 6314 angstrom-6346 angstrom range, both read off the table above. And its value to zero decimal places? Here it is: 262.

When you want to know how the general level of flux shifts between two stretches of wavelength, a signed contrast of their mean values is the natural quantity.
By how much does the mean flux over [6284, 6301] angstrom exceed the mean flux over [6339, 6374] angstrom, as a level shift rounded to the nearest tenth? 0.7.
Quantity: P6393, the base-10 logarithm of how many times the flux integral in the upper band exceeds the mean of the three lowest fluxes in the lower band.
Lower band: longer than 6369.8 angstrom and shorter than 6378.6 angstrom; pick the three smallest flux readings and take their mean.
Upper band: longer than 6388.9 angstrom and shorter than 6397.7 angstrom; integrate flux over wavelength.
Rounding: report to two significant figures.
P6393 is 0.97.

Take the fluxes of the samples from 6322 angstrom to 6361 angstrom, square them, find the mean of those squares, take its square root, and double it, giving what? 32.2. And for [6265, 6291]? 32.5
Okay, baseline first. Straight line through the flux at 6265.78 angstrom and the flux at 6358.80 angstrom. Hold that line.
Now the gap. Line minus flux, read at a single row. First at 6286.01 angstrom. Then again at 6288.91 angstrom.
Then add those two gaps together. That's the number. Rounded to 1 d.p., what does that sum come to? -1.7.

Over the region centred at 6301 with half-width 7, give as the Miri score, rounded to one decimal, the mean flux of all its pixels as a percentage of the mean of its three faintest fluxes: 109.3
